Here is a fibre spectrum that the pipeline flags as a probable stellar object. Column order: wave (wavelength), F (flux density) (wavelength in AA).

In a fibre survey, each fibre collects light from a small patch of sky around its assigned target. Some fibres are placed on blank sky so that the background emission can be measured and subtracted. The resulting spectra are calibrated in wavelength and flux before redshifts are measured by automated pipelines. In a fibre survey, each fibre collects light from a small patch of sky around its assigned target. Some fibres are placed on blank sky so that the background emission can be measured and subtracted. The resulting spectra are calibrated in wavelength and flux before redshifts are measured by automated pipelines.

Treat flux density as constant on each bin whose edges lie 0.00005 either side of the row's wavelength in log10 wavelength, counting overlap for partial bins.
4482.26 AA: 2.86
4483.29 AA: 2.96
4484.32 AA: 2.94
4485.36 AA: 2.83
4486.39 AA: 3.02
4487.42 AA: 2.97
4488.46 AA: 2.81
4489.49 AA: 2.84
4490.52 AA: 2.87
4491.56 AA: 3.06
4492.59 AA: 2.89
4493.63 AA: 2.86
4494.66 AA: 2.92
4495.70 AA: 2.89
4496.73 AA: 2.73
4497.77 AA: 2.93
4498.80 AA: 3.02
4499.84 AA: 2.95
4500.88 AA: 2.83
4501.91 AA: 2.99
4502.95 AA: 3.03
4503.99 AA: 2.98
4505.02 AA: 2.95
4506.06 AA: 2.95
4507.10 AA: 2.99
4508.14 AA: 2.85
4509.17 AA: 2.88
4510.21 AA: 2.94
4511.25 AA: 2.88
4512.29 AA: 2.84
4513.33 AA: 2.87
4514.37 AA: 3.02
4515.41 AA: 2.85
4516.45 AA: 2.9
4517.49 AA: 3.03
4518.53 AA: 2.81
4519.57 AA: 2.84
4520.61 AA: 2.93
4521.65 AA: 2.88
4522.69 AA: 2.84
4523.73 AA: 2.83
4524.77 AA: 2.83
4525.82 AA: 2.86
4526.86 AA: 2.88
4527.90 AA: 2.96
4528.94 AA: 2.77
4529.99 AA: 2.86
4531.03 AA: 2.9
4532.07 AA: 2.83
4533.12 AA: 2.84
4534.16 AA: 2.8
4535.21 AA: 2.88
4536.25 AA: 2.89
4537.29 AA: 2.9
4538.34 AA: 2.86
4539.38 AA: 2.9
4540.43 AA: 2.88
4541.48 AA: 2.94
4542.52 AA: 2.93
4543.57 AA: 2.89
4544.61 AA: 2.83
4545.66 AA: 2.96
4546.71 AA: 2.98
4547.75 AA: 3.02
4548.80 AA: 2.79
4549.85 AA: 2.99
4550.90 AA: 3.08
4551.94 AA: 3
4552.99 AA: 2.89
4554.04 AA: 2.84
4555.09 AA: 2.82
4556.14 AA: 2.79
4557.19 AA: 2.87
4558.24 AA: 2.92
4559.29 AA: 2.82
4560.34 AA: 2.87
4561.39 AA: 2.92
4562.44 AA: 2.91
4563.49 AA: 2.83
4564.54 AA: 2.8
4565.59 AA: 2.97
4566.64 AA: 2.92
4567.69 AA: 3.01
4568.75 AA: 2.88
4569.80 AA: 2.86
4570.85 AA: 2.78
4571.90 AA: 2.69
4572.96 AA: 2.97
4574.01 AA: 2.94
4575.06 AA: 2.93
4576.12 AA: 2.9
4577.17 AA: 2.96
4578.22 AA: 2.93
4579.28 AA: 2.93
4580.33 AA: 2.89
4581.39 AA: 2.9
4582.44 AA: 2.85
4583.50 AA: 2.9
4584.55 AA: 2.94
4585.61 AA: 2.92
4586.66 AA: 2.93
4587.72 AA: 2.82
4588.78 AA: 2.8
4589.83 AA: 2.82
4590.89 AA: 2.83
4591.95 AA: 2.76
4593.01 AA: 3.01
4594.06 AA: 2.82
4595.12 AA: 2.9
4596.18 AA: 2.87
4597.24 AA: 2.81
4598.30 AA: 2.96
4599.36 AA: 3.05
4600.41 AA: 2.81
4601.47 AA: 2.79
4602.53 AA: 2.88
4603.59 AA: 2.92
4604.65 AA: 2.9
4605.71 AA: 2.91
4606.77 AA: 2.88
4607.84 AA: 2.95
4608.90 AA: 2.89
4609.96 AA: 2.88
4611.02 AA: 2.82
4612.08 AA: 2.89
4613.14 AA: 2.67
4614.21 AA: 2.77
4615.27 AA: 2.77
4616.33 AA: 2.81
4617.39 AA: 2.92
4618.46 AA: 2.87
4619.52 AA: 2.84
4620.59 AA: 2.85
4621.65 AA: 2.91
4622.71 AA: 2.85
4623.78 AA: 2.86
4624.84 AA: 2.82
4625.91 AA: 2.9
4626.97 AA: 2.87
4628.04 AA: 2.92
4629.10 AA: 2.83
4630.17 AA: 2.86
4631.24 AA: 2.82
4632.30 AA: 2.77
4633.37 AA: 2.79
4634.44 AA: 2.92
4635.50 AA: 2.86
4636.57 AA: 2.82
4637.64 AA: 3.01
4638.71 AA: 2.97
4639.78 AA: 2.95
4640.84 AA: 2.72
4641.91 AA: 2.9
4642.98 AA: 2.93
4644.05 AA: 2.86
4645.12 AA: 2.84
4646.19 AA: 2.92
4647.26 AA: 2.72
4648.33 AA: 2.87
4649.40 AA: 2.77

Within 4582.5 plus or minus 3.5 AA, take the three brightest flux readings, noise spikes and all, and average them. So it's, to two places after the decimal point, 2.93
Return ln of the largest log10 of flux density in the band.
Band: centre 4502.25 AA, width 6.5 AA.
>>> -0.731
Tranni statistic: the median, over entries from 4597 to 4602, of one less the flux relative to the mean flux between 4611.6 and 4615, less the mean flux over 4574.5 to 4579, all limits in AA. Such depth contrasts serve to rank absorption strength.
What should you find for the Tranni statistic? -2.94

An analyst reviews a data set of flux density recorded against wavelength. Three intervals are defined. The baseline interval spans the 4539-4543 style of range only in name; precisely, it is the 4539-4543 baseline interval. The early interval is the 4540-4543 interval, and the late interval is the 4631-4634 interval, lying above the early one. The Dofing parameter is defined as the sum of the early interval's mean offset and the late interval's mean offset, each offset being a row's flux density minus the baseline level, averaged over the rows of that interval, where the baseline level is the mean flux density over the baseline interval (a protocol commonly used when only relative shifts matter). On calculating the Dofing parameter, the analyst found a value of -0.11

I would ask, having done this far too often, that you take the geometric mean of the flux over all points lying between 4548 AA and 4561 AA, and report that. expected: 2.889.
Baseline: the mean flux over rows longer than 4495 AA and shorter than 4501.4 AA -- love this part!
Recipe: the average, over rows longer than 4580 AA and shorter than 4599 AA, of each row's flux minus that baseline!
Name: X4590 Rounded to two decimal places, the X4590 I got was -0.02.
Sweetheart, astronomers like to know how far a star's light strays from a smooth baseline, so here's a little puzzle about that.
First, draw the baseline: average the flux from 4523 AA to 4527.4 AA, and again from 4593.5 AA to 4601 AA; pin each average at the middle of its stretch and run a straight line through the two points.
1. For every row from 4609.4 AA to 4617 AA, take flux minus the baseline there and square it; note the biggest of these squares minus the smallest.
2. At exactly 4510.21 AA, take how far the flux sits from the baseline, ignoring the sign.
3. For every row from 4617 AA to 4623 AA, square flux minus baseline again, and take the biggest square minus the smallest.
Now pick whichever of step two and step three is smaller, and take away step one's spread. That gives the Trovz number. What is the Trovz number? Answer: -0.05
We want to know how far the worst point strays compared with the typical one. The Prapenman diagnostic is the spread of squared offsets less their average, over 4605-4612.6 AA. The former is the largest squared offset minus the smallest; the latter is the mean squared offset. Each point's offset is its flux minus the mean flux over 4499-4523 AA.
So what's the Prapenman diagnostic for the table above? 0.007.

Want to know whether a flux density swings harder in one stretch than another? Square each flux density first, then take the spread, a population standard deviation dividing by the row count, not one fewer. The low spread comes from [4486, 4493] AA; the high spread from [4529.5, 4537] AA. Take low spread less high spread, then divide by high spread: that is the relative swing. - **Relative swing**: 1.7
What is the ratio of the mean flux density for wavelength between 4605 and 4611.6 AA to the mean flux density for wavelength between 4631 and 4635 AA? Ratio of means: 1.02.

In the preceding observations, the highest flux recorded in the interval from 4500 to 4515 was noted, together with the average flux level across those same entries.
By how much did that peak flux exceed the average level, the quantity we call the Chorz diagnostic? 0.10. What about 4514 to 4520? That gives 0.12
